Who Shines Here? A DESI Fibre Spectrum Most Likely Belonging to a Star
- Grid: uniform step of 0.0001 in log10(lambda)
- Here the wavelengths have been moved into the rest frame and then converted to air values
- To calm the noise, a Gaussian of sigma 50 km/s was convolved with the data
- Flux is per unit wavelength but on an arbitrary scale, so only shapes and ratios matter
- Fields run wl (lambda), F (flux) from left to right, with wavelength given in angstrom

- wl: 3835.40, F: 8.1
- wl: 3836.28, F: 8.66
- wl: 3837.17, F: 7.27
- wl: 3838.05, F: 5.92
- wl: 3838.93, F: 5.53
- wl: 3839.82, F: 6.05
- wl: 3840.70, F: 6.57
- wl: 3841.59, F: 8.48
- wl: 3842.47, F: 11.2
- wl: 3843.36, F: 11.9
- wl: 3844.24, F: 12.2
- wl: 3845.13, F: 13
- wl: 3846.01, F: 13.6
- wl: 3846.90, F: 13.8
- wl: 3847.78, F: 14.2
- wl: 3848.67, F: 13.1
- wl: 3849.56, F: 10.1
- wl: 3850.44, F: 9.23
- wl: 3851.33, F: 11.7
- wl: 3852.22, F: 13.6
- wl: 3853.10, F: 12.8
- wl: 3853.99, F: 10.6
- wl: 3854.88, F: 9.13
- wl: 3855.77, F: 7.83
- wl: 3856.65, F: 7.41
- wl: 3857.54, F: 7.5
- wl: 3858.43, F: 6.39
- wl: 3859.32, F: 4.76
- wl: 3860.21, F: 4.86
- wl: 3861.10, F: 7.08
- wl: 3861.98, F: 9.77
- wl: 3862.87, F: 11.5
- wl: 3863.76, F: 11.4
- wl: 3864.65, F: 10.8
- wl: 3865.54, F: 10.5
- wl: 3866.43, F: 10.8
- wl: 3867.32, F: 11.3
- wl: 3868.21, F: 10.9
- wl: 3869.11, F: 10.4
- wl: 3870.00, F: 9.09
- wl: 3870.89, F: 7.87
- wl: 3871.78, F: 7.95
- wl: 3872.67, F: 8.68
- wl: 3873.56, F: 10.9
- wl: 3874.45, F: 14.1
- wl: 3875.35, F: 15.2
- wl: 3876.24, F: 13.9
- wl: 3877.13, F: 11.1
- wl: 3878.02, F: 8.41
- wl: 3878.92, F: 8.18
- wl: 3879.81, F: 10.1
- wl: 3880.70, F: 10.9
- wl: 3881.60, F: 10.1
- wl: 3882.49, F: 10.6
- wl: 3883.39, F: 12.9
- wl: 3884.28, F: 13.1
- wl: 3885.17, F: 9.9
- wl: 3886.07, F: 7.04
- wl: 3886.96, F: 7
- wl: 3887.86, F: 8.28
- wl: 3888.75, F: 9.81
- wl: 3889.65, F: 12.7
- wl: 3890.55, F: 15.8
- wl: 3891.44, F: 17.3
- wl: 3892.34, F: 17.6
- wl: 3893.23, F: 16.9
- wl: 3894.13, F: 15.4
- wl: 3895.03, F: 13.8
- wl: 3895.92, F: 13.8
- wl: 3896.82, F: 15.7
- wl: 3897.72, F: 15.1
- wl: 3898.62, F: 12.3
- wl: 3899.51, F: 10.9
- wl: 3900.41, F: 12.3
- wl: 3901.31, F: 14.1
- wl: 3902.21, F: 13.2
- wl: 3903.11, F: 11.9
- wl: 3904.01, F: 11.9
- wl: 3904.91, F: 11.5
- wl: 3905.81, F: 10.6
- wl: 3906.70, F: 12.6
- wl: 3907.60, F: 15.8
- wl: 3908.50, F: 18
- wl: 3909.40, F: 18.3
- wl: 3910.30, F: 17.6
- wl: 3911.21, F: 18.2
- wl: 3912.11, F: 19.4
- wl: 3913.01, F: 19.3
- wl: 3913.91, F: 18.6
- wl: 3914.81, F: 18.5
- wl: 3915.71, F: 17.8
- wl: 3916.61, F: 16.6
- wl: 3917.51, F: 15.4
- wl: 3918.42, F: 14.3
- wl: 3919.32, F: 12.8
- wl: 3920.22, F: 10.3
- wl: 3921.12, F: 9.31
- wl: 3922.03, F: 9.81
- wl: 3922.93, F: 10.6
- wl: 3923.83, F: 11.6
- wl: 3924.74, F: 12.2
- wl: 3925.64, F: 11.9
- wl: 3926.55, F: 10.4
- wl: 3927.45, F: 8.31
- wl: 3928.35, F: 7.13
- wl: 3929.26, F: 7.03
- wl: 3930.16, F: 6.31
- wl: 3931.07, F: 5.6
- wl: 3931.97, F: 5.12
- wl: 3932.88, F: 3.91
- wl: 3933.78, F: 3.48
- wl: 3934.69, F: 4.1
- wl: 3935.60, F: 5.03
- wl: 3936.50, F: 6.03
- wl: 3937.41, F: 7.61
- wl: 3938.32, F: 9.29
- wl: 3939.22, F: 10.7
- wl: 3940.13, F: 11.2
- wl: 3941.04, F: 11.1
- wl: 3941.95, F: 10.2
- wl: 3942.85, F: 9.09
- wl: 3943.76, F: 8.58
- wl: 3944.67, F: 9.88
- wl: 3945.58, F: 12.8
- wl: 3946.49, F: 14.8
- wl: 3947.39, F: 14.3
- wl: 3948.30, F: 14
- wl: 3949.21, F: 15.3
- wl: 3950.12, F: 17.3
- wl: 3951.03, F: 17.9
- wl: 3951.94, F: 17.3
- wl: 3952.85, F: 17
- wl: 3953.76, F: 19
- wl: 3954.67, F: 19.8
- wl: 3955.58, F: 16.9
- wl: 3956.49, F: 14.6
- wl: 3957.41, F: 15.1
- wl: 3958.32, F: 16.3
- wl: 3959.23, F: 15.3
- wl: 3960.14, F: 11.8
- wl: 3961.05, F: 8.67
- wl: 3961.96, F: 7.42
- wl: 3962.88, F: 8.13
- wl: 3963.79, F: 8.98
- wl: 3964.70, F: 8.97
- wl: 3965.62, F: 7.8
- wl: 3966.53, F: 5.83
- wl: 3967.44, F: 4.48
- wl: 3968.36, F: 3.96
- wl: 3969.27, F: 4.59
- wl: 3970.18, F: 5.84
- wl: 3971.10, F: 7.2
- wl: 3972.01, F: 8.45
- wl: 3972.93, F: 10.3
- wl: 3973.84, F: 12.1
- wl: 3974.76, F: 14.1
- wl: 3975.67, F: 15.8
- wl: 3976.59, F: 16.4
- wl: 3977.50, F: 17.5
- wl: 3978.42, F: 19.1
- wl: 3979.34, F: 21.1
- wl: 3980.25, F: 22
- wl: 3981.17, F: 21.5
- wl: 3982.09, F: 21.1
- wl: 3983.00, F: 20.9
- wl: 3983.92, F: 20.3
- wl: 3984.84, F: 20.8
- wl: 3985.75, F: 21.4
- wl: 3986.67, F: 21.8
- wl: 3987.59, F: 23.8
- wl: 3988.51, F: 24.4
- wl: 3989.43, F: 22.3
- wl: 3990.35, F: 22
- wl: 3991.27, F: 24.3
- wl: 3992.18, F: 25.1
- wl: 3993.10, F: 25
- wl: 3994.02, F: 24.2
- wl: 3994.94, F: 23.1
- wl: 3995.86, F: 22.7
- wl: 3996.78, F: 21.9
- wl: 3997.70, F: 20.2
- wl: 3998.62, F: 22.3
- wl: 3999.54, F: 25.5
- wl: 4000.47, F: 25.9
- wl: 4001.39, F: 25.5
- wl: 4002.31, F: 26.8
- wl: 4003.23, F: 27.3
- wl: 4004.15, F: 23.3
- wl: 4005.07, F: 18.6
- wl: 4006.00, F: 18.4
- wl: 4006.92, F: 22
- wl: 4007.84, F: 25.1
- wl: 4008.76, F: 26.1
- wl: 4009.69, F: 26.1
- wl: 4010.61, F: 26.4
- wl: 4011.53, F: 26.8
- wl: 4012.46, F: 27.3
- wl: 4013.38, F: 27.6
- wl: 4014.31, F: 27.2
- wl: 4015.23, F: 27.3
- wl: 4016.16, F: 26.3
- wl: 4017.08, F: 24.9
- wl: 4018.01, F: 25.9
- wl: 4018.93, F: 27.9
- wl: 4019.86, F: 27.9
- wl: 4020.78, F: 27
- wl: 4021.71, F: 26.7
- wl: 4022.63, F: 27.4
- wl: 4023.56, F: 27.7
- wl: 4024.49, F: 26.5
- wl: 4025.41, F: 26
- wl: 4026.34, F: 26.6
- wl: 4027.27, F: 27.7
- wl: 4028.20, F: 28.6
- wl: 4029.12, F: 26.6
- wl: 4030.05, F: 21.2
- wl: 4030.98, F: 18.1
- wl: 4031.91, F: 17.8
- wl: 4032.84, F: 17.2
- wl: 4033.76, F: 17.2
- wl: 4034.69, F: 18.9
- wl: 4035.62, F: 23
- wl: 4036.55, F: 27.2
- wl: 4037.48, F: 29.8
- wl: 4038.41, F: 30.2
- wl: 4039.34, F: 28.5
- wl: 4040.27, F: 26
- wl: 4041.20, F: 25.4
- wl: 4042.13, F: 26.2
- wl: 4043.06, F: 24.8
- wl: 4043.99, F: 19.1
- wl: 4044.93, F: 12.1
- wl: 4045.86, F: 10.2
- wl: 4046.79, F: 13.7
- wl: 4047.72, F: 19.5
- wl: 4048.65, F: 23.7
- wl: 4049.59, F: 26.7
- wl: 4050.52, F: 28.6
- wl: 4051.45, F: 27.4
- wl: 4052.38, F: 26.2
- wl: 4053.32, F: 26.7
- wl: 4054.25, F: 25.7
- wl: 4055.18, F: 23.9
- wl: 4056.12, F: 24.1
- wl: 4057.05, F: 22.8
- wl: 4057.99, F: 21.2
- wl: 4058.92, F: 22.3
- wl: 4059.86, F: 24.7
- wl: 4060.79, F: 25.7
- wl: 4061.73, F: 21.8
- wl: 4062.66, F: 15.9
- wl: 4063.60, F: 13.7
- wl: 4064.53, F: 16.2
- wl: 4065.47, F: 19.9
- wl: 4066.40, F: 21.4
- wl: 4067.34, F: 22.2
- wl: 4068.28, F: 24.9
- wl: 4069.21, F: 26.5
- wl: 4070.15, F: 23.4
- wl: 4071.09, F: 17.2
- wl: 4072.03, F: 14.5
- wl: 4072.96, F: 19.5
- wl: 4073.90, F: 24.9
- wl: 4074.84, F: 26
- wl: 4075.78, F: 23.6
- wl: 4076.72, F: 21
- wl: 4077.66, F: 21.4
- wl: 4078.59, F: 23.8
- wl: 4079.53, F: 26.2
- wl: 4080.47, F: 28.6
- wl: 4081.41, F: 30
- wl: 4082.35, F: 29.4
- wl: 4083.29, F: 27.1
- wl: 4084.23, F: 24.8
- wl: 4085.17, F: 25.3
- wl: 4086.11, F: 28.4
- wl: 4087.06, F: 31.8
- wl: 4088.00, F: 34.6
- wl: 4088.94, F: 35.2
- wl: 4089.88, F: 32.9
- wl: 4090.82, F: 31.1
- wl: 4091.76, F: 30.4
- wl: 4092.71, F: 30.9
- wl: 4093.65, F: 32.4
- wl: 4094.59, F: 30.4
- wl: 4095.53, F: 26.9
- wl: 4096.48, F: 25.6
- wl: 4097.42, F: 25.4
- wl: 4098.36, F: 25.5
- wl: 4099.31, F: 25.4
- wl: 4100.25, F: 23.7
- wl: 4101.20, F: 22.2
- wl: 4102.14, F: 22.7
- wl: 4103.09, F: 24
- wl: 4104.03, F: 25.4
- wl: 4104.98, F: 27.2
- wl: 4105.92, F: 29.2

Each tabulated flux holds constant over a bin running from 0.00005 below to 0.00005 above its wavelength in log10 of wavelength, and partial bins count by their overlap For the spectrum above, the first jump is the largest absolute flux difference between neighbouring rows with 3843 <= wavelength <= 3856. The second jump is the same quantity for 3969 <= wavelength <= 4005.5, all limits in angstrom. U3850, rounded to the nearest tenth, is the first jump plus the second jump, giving 7.7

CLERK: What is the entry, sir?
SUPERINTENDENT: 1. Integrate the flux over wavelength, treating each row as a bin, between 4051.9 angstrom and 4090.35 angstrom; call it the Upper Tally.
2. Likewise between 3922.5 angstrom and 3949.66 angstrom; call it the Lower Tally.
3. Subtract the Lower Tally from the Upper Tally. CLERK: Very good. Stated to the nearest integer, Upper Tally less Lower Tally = 682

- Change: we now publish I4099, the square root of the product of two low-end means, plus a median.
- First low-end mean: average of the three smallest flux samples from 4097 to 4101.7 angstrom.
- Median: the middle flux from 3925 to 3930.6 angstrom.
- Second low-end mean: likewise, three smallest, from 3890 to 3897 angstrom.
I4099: 26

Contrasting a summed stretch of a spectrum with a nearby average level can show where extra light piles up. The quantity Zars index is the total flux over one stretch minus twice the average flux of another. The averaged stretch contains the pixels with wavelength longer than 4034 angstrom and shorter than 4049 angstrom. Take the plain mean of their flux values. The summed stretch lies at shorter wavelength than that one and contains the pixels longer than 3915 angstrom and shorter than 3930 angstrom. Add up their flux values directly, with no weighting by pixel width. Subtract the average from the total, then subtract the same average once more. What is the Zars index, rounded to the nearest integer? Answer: 141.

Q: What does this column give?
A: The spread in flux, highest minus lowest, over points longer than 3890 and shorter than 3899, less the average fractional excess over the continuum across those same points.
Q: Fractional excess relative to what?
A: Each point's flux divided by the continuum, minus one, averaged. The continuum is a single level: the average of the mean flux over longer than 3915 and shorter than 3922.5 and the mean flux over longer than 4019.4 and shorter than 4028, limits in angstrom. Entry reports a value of 5.5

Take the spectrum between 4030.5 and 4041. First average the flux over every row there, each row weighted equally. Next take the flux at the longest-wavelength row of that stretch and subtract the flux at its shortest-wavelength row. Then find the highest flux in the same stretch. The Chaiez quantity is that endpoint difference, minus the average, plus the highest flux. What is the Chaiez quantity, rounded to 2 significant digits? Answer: 15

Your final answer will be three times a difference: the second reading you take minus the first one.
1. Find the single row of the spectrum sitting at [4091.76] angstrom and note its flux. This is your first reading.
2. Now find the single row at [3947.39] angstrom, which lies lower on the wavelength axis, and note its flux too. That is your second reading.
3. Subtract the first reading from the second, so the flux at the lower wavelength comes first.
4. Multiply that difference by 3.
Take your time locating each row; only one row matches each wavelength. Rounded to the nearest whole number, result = -48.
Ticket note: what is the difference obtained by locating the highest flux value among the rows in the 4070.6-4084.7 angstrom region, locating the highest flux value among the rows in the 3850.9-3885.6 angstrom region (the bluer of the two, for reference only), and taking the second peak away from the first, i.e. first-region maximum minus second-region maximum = 15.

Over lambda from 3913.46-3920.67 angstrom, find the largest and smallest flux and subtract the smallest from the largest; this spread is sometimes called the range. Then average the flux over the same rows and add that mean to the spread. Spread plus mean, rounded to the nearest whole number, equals 24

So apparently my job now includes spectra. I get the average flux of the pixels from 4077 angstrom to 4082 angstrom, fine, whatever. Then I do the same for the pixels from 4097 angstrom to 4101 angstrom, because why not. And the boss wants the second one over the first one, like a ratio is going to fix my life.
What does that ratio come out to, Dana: 1.0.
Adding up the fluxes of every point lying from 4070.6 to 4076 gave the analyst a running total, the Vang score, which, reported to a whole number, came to 126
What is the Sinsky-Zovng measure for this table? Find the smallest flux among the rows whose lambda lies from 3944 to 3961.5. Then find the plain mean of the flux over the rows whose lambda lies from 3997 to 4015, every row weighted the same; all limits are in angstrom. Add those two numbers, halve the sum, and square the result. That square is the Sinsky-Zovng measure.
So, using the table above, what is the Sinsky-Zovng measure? 278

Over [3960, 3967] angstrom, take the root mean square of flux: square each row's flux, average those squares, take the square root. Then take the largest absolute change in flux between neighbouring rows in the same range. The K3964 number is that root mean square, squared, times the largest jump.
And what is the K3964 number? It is 231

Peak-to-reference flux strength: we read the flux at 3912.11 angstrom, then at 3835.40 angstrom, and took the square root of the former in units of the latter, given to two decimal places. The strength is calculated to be 1.55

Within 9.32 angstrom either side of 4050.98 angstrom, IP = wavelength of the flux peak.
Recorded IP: 4050.52 angstrom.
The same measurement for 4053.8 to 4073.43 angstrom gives 4069.21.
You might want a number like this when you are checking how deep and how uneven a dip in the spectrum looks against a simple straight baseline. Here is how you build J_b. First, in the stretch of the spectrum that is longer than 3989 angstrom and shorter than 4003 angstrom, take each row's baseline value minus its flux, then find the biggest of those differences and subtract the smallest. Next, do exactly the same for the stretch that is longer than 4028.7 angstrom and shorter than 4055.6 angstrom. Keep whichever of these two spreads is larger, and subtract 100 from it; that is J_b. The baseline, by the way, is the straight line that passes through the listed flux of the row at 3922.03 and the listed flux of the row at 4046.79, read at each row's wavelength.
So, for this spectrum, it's -80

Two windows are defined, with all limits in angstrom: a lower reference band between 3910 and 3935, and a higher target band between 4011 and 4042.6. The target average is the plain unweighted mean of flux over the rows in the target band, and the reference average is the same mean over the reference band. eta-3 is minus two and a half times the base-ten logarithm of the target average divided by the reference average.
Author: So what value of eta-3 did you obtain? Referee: -0.85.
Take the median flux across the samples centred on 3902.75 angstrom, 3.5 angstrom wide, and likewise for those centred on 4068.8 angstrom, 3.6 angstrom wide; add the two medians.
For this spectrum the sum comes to 36.7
